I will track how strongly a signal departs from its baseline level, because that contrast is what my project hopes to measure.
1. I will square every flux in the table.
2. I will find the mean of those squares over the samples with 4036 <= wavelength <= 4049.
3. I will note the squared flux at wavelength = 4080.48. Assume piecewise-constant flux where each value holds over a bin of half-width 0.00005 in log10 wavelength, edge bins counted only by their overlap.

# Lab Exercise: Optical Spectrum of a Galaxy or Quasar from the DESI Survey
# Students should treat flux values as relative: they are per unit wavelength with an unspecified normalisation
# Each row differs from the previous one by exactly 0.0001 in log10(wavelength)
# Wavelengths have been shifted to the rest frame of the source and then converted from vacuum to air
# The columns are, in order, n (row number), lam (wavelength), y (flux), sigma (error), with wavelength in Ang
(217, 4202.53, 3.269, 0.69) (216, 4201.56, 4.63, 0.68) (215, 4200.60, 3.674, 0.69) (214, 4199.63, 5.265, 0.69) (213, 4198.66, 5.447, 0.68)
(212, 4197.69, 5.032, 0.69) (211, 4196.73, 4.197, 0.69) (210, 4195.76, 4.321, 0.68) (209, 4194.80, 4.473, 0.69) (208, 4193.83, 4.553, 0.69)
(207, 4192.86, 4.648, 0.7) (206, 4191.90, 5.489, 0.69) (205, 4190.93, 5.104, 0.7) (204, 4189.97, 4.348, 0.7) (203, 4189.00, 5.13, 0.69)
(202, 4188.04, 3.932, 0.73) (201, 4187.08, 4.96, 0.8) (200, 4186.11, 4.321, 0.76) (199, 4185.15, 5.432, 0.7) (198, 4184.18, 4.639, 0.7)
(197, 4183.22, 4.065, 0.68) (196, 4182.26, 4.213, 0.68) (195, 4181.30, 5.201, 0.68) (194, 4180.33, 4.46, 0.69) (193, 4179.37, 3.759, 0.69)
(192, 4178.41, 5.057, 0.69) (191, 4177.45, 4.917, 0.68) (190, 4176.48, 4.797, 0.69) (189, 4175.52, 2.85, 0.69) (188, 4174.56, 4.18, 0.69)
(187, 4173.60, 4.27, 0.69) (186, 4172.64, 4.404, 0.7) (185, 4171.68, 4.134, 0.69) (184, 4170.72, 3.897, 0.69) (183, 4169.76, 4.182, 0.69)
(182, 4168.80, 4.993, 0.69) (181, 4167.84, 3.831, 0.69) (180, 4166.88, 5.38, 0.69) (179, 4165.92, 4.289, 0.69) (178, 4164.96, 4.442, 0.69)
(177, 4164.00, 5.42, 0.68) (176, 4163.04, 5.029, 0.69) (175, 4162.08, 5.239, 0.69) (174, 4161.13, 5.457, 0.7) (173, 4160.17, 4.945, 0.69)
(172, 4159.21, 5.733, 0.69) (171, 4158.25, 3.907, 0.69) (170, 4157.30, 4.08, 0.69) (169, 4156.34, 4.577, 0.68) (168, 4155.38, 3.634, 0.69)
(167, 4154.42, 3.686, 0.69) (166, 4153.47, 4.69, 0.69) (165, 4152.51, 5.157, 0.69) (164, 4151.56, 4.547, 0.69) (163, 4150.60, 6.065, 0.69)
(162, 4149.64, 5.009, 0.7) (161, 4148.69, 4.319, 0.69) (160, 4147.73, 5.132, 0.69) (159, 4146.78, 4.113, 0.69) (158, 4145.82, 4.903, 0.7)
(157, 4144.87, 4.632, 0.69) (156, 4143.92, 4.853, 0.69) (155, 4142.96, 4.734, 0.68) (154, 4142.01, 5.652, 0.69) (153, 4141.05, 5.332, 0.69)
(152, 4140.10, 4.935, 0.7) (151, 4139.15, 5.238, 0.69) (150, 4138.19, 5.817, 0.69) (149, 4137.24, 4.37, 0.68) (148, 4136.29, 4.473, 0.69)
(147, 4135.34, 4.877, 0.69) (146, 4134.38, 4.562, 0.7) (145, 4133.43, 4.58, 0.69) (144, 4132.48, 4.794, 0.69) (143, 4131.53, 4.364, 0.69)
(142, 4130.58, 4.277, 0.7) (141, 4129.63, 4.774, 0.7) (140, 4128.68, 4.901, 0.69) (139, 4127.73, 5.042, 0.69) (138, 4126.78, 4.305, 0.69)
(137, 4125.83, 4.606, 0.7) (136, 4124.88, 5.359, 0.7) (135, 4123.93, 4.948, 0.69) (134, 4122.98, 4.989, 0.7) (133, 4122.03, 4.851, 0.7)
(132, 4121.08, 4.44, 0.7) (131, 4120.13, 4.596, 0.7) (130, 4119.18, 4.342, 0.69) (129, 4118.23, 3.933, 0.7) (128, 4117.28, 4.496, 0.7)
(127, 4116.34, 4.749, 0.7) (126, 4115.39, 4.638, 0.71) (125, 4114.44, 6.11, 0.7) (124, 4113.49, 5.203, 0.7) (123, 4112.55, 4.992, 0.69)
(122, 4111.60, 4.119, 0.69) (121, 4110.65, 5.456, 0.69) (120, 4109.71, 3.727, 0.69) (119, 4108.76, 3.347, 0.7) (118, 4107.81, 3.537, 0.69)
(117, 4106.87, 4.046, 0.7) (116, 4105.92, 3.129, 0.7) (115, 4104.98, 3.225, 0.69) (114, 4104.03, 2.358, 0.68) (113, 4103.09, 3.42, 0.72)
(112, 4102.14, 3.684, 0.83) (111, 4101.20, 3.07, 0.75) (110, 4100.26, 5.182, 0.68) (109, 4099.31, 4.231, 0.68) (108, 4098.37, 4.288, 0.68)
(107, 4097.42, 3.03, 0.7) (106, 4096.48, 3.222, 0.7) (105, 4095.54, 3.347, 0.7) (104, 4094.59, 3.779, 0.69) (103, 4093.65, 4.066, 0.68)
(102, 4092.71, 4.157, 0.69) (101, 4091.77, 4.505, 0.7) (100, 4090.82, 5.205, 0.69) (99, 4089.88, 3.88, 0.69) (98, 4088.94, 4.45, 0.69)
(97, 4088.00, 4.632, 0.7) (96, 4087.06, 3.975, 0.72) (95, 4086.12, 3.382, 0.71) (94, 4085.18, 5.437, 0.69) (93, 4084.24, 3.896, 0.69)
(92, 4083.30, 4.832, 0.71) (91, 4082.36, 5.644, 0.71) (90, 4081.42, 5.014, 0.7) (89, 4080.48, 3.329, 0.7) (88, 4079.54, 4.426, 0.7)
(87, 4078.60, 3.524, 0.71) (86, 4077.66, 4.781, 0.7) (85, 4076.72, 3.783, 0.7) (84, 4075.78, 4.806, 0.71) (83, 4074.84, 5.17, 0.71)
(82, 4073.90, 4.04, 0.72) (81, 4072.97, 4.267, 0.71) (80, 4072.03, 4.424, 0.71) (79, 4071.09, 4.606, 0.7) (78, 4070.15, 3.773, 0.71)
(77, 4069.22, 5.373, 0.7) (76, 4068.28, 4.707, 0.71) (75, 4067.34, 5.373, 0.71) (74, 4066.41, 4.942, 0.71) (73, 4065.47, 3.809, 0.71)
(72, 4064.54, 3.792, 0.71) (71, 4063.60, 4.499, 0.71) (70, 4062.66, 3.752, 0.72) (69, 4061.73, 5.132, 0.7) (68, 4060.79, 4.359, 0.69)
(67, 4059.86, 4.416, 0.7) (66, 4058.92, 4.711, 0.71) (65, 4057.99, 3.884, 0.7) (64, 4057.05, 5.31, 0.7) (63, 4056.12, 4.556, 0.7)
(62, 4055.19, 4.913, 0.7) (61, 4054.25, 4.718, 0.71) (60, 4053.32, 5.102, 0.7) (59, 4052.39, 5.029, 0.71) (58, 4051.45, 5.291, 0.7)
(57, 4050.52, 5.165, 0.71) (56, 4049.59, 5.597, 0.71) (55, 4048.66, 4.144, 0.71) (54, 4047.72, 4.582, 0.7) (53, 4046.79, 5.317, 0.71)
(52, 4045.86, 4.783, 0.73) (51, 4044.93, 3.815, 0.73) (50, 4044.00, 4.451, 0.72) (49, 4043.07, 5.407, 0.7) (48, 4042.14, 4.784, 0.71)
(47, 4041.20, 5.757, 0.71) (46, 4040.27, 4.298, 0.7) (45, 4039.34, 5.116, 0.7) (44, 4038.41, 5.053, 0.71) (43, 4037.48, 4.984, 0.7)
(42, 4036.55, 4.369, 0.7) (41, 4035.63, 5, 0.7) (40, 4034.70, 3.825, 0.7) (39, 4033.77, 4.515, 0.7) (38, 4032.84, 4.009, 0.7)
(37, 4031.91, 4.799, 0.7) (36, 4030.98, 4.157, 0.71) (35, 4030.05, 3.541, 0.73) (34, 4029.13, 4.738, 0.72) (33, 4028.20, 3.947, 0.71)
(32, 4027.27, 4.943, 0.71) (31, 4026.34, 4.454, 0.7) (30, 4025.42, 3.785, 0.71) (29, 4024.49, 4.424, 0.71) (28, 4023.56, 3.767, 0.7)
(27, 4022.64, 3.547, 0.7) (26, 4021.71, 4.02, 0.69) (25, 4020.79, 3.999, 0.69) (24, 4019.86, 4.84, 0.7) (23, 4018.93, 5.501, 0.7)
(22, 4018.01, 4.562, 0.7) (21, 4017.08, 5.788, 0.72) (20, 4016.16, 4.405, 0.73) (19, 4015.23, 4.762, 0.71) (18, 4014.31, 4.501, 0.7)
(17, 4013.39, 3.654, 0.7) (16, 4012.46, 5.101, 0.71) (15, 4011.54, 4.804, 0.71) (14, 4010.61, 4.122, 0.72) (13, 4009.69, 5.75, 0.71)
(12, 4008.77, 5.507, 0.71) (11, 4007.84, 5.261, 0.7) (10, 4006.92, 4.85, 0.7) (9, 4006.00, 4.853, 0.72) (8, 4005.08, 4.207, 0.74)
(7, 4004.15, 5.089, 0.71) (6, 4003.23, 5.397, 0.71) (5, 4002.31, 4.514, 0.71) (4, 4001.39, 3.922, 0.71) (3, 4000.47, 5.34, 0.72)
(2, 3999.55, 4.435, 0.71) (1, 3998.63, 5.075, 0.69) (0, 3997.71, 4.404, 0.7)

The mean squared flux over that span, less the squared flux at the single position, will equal 12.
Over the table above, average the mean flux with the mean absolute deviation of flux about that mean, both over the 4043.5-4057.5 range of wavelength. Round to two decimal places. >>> 2.62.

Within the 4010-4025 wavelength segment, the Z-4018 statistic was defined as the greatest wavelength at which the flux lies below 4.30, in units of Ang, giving 4023.56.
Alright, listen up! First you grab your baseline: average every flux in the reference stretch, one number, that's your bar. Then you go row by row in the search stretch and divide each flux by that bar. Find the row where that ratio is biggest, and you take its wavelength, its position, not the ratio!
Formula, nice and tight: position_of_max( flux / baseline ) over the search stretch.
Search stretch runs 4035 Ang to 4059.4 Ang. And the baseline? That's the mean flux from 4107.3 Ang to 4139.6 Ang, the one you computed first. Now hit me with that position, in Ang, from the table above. 4041.20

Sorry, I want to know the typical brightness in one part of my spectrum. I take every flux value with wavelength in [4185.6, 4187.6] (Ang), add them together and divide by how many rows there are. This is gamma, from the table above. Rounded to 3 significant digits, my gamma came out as 4.64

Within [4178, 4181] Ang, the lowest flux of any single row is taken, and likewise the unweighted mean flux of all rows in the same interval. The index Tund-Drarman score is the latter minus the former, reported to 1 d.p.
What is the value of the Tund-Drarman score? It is 0.7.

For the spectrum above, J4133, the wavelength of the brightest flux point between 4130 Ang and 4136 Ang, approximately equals 4135.34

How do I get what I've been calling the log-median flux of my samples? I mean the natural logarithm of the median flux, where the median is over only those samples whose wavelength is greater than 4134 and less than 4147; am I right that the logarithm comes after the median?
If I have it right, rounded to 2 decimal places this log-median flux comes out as 1.58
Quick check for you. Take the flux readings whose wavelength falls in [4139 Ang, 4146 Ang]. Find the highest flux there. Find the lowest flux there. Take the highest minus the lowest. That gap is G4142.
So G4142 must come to 1.0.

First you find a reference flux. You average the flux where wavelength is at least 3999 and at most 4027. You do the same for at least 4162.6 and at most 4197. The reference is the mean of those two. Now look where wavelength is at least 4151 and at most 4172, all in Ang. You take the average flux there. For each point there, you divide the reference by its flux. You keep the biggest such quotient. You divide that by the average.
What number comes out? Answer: 0.27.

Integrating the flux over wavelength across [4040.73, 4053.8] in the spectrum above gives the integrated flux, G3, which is 65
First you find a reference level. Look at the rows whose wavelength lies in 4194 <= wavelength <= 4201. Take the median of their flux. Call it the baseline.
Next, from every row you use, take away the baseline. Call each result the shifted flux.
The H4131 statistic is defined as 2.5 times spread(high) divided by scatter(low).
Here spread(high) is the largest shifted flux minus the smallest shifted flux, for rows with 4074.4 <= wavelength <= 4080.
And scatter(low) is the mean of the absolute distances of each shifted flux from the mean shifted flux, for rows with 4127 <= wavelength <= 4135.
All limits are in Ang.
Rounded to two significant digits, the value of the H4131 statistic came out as 19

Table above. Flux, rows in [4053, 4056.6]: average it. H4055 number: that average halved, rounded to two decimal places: 2.41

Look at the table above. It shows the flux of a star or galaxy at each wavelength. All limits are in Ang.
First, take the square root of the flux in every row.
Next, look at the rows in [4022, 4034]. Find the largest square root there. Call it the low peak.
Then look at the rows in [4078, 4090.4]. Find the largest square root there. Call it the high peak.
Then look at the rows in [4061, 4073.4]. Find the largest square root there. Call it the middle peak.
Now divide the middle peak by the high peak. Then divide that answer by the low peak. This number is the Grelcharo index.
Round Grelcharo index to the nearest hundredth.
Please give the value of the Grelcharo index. 0.44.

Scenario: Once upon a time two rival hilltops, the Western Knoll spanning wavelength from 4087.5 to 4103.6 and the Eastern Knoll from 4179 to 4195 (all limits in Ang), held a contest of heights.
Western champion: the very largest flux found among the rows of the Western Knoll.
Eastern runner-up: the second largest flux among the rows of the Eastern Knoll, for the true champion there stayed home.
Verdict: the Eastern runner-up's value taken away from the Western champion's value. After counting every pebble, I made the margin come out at -0.23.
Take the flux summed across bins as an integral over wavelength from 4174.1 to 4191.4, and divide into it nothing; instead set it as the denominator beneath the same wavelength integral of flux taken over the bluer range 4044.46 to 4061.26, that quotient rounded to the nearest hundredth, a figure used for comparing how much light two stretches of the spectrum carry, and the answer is 1.02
